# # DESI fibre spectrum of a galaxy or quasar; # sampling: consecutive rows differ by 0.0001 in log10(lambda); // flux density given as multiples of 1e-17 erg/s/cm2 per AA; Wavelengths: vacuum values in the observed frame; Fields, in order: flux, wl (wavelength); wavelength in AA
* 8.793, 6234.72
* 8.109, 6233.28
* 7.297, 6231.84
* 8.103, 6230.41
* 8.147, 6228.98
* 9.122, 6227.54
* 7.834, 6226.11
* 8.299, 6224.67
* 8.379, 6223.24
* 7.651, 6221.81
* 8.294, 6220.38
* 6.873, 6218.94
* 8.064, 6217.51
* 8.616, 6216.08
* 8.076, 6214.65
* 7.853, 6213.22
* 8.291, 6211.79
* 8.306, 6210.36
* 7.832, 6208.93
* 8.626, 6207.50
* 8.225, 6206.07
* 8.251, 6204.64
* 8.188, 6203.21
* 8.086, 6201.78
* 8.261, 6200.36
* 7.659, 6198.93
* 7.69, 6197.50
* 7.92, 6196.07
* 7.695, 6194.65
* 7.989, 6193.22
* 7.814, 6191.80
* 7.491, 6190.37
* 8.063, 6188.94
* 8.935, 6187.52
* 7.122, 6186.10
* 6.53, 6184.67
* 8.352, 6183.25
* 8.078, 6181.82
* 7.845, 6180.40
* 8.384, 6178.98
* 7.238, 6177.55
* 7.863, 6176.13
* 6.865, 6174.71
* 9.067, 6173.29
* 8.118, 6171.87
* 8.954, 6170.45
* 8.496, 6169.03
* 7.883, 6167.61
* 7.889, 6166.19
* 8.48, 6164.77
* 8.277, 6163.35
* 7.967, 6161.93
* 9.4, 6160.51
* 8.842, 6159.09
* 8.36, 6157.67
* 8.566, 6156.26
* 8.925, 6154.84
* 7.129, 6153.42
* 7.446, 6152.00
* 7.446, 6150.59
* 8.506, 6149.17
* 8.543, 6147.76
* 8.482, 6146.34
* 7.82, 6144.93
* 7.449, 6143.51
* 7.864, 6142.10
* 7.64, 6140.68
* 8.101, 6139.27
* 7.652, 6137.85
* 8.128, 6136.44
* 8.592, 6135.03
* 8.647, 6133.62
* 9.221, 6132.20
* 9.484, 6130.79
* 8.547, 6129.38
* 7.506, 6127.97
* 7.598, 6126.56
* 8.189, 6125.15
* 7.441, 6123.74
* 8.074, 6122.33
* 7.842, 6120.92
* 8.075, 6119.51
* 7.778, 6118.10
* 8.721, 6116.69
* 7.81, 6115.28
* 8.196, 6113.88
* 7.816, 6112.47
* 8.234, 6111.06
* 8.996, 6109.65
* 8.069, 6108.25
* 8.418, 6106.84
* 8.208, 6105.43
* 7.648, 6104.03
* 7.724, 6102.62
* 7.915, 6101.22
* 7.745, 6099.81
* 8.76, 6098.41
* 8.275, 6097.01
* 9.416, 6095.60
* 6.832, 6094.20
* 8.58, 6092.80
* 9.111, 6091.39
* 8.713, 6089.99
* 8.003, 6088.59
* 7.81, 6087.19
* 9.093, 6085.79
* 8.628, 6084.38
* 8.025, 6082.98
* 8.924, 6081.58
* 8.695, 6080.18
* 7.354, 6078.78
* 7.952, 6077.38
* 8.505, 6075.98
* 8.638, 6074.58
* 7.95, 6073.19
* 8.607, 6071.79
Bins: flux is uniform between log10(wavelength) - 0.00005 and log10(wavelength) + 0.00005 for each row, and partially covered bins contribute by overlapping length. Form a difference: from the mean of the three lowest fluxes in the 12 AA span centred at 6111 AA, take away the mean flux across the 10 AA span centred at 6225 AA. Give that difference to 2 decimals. -0.35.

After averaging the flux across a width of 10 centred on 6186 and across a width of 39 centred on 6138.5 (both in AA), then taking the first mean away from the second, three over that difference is 9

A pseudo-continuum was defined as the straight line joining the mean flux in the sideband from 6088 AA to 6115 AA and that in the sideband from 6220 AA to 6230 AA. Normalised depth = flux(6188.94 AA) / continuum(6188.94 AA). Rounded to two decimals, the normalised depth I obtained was 0.98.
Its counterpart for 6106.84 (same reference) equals 1.02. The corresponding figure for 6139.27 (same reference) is 0.98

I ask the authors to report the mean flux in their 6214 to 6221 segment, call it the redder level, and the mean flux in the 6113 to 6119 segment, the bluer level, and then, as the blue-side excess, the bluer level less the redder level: 0.1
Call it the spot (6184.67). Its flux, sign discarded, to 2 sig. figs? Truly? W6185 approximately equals 6.5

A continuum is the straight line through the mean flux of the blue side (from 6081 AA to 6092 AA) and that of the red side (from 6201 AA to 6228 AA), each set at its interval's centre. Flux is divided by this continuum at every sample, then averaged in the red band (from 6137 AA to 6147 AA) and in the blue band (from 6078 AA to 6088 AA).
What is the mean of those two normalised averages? 0.96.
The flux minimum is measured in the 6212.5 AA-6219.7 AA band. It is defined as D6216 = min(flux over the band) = 6.873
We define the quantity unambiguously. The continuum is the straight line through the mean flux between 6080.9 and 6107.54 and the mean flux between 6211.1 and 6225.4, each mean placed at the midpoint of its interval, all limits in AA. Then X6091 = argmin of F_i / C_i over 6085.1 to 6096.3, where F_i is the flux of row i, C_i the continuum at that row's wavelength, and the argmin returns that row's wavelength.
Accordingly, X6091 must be 6094.20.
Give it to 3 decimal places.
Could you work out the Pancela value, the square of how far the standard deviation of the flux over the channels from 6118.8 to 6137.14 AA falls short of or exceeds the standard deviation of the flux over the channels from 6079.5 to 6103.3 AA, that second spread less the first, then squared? 0.001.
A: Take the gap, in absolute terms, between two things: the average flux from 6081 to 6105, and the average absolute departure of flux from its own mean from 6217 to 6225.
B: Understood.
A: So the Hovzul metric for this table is 7.86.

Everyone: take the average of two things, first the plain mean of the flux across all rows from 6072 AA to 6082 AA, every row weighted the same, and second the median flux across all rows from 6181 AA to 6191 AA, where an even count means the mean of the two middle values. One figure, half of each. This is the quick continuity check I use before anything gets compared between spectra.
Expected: 8.18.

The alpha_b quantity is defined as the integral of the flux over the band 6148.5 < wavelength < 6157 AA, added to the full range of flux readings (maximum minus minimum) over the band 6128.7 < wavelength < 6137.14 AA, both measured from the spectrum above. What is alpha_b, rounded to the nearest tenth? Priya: 69.4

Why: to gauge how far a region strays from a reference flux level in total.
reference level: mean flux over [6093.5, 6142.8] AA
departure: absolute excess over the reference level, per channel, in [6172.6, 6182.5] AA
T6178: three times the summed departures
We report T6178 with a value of 12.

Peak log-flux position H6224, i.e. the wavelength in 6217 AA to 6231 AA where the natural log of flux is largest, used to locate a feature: 6227.54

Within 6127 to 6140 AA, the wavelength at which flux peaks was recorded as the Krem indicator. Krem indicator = 6130.79 AA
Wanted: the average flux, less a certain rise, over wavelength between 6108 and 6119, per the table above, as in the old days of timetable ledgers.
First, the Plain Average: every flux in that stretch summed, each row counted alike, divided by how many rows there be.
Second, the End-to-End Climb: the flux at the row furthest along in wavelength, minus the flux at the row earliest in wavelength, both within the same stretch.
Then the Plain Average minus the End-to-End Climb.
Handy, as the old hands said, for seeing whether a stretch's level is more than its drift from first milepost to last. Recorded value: 8.5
